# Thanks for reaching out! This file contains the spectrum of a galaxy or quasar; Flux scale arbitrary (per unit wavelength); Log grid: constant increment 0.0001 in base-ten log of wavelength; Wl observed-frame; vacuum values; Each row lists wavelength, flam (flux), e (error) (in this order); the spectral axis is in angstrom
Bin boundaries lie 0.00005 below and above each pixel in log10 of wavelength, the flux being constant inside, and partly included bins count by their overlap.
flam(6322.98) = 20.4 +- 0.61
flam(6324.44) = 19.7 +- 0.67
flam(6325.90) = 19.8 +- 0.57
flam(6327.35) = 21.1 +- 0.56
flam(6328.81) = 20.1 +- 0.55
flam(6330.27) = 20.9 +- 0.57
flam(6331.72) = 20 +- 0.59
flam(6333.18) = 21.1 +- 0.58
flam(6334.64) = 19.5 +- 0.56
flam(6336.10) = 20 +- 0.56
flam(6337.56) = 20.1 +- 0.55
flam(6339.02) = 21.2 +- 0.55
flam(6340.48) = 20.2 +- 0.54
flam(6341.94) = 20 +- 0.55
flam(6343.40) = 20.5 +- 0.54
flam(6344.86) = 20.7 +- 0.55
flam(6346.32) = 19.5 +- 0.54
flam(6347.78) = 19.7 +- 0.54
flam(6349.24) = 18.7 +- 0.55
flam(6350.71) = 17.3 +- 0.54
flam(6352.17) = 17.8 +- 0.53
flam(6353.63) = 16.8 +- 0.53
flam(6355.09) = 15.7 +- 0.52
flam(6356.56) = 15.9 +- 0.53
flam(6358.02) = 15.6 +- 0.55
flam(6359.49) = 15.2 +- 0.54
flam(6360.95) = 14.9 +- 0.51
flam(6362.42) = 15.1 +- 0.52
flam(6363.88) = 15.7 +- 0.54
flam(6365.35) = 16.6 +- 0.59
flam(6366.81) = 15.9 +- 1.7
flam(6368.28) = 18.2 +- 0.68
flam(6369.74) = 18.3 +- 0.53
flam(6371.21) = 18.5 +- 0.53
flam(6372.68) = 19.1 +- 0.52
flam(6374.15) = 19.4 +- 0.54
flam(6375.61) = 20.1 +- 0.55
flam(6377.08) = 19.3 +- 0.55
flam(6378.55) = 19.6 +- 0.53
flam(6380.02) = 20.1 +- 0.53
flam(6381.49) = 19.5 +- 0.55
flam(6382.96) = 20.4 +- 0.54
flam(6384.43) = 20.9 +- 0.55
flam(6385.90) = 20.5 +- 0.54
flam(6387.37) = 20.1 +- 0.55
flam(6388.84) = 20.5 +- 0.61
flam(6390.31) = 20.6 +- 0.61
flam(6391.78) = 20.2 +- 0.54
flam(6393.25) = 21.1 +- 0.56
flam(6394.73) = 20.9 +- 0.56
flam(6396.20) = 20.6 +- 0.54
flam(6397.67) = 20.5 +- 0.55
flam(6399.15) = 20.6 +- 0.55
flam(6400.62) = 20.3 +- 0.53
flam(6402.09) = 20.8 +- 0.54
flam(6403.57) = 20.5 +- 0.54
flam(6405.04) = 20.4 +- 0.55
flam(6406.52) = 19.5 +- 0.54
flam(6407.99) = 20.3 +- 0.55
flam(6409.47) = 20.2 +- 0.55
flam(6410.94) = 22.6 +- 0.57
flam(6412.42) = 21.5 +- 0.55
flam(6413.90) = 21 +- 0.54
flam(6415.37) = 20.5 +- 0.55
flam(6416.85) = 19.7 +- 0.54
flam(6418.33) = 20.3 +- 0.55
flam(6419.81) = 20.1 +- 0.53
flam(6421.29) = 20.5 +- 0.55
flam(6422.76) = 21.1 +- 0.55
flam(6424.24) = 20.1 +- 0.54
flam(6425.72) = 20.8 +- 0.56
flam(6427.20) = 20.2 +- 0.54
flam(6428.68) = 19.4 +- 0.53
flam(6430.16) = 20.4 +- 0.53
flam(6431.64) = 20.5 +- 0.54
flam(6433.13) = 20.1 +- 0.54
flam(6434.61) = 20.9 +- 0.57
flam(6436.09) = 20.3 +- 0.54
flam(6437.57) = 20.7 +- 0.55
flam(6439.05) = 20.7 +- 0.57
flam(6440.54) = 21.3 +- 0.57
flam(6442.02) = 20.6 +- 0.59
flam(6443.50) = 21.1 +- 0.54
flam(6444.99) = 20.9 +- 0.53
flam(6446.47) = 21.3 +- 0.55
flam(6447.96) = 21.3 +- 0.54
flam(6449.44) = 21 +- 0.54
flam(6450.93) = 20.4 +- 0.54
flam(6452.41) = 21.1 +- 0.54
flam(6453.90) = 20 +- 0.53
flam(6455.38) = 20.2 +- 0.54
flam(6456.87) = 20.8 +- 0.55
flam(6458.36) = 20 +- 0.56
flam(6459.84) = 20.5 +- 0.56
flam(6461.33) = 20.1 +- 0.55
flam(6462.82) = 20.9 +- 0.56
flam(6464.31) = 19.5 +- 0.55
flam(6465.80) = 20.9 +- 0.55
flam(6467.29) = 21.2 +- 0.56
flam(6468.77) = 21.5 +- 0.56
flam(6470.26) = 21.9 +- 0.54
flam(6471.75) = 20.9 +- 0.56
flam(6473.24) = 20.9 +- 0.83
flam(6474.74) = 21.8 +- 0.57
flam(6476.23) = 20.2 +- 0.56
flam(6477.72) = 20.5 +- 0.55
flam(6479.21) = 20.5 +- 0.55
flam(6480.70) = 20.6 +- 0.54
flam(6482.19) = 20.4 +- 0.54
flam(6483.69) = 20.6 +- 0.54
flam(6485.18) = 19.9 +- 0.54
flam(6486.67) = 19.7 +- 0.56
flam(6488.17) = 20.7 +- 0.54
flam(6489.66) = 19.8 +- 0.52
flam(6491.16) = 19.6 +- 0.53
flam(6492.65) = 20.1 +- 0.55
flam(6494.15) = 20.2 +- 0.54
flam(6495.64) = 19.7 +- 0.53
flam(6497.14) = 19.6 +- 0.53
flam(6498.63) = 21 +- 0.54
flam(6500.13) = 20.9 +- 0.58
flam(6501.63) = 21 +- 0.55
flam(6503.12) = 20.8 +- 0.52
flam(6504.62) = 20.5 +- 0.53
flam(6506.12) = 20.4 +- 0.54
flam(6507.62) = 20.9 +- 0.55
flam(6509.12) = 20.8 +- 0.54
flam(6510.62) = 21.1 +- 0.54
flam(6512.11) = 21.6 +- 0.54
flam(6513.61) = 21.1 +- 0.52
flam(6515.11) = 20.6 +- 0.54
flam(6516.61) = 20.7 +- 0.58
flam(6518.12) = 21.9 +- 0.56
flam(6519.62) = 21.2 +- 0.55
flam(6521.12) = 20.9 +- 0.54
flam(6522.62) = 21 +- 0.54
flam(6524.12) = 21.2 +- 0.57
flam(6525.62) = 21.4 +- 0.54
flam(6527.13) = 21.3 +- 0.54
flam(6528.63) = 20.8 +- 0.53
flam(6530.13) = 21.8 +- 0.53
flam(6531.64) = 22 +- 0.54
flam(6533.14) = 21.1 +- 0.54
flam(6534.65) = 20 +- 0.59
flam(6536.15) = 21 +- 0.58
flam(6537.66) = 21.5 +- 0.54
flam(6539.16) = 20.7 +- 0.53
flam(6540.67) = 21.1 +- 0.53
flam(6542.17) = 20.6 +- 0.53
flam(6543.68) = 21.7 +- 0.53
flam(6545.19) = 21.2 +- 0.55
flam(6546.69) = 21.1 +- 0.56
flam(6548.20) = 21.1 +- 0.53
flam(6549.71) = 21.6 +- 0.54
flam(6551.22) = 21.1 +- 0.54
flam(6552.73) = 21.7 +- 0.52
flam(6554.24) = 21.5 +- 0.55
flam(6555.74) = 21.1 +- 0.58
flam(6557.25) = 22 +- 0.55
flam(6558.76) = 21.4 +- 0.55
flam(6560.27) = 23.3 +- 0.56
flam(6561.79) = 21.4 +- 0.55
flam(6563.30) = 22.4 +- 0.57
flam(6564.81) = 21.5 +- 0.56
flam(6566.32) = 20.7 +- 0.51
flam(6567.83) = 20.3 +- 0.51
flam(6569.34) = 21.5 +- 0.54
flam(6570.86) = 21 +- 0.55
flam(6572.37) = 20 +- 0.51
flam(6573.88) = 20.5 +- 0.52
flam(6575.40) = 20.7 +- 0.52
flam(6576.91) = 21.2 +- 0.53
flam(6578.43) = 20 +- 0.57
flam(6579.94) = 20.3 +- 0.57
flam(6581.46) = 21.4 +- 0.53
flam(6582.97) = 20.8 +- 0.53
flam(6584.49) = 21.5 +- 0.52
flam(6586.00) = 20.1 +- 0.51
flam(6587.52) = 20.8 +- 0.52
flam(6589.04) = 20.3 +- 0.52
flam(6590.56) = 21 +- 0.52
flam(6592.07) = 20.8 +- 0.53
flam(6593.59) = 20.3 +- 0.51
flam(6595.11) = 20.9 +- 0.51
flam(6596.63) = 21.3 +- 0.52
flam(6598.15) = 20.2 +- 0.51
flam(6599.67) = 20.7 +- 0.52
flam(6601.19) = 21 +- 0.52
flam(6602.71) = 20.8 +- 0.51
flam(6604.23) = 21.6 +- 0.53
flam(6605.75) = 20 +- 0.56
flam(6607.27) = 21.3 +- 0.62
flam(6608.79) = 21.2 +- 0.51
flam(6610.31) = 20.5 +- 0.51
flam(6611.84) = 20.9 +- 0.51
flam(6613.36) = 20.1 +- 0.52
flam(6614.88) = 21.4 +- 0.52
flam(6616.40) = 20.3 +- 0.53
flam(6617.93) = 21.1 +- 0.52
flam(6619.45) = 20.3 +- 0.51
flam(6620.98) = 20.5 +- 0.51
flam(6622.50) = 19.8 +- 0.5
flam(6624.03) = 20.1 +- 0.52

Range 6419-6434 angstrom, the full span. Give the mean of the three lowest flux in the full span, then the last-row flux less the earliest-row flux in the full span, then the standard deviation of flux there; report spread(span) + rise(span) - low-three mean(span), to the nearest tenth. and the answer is -19.4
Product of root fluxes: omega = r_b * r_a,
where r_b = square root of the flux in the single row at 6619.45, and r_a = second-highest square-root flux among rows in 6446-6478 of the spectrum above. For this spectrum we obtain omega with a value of 21.0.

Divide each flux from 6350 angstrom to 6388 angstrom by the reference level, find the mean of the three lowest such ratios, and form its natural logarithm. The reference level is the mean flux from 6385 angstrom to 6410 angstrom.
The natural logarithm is -0.31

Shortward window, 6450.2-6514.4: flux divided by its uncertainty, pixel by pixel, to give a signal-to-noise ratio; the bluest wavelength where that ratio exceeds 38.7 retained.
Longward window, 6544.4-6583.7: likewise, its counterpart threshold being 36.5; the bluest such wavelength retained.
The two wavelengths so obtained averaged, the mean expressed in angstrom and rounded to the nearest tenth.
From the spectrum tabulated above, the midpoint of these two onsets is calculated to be 6498.8 angstrom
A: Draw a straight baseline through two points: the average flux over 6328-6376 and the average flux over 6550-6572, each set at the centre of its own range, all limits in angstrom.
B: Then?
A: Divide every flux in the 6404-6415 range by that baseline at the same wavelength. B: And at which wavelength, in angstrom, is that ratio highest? 6410.94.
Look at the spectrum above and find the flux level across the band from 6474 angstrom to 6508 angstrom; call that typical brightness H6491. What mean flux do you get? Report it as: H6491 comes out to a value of 20.4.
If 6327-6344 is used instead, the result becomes 20.4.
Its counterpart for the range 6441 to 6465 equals 20.6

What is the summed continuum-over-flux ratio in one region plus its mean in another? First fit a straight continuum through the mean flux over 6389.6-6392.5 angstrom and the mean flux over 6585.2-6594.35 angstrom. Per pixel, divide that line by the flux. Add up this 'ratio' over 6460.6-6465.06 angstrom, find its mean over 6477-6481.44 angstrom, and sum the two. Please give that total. 4.04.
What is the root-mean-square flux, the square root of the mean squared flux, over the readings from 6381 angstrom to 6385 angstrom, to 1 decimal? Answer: 20.3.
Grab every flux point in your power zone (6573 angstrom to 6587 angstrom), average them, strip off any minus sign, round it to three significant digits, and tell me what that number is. 20.7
